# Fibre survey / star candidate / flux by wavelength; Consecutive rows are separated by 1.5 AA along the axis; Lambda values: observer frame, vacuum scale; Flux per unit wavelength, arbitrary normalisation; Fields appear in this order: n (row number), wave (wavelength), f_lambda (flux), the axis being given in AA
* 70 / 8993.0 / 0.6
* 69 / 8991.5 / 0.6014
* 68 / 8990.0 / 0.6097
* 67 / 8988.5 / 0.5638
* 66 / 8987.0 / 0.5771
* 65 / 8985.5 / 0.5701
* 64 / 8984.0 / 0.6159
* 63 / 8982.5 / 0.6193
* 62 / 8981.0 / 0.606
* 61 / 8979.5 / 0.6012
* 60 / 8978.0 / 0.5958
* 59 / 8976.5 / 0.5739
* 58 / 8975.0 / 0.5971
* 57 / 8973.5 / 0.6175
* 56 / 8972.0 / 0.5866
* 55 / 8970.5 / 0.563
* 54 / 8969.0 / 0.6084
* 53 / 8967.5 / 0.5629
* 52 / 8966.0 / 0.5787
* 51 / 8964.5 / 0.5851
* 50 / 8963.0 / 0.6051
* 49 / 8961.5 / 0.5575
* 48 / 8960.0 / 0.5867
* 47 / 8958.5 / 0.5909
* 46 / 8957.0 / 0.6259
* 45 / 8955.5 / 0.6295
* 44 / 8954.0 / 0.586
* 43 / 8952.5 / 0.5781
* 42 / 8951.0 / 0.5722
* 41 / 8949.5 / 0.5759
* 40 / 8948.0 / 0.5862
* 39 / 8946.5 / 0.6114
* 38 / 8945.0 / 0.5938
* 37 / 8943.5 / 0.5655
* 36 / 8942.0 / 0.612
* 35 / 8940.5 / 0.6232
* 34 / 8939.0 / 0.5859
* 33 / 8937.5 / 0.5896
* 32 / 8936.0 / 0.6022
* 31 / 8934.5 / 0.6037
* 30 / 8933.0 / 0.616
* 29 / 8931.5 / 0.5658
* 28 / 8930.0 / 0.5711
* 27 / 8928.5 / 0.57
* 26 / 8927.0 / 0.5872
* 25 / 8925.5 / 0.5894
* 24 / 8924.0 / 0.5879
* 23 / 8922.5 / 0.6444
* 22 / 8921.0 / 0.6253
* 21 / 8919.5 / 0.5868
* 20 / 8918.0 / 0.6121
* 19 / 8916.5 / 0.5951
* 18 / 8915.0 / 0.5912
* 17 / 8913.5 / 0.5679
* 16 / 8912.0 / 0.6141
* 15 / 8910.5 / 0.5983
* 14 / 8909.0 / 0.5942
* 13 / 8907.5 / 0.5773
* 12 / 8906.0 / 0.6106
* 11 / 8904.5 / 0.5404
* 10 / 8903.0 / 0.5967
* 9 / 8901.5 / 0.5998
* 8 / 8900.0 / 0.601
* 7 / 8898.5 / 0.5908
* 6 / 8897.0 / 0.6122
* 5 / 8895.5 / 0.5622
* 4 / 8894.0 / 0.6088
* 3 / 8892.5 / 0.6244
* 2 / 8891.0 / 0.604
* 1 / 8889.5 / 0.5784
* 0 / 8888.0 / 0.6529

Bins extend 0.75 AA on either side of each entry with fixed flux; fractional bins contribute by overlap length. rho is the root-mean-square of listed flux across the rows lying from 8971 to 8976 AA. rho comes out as 0.601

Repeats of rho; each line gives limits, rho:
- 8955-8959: 0.616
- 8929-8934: 0.585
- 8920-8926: 0.612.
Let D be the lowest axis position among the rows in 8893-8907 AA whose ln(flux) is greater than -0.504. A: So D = 8894.0 AA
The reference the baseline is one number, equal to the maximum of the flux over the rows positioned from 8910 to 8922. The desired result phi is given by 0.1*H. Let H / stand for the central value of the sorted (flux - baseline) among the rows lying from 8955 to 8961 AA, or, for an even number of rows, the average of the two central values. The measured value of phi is -0.0017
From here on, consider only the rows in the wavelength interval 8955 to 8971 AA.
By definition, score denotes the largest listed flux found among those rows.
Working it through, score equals 0.6295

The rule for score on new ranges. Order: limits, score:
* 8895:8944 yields 0.6444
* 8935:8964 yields 0.6295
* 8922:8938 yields 0.6444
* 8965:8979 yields 0.6175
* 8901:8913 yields 0.6141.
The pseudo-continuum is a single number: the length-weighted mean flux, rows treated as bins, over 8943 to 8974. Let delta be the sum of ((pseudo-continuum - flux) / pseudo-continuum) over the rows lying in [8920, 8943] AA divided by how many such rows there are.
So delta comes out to -0.016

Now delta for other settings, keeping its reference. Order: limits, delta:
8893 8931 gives -0.008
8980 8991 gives -0.010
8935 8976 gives -0.005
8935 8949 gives -0.013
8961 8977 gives 0.006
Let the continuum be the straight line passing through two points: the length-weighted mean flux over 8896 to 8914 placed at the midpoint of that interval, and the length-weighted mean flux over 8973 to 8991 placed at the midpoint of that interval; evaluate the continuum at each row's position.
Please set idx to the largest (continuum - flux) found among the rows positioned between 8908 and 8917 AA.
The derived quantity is 0.0244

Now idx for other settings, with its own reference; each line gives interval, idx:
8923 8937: 0.0273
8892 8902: 0.0292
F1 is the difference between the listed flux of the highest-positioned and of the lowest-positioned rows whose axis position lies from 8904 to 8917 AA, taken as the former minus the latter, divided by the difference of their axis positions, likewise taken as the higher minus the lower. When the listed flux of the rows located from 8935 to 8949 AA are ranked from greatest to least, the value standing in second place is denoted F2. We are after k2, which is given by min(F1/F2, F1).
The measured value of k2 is 0.005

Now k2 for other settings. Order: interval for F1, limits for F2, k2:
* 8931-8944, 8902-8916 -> 0.000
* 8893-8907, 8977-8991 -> 0.000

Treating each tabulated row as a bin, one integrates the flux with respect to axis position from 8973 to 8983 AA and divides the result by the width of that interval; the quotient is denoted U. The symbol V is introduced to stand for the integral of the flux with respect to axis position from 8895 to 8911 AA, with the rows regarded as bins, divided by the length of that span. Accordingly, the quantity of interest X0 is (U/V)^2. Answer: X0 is 1.04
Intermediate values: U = 0.6007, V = 0.5897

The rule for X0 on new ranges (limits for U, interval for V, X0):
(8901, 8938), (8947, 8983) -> 1.01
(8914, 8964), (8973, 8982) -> 0.99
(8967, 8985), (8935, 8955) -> 1.01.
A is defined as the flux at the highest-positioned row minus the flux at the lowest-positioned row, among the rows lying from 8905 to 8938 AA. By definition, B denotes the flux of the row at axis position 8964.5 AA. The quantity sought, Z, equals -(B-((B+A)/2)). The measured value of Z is -0.303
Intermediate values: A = -0.02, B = 0.5851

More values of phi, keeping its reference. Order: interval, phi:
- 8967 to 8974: -0.0039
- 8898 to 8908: -0.0029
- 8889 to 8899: -0.0021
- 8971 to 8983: -0.0026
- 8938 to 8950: -0.0035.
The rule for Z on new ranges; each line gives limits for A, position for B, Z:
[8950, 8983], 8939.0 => -0.269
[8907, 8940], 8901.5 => -0.296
